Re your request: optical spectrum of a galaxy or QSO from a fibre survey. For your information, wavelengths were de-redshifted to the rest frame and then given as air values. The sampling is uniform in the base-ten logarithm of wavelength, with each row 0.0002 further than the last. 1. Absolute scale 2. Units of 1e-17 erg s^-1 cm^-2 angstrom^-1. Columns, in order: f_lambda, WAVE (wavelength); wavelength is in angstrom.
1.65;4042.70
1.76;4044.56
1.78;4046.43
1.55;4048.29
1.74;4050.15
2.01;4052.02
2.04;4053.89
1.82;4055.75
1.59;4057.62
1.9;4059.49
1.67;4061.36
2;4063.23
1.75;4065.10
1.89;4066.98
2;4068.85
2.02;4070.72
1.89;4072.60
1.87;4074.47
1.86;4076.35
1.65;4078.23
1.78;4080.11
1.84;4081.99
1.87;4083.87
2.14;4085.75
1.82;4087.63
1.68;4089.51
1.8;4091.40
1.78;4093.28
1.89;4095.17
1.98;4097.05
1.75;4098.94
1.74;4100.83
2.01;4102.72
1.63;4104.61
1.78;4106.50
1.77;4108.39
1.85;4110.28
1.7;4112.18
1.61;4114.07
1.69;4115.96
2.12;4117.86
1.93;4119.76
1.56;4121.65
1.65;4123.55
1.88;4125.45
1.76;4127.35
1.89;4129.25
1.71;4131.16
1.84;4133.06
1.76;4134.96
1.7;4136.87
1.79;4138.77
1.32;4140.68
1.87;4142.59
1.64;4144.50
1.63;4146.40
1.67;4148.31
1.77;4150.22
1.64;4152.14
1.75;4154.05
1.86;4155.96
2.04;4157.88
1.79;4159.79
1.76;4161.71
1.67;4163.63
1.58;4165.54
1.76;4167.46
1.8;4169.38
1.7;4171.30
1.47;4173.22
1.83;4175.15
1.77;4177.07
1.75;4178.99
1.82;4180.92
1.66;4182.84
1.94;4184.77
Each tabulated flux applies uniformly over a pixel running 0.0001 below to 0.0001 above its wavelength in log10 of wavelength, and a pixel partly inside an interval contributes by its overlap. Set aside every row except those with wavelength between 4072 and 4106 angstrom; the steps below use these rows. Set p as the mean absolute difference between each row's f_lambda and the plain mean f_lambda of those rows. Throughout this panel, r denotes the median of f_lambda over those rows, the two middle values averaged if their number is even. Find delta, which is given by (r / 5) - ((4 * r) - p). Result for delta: -6.9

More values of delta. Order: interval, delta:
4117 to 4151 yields -6.6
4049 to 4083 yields -7.0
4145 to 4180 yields -6.6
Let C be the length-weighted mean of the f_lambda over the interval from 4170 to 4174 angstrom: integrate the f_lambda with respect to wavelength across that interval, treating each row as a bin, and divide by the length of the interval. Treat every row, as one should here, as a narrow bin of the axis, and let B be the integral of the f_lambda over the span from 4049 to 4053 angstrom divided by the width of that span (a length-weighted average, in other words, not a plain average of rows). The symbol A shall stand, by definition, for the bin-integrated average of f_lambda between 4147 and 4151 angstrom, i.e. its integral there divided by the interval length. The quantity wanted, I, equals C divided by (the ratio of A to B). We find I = 1.75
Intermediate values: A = 1.71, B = 1.86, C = 1.61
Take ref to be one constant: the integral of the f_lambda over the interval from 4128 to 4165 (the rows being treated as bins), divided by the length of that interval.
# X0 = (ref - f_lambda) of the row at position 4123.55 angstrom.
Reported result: 0.09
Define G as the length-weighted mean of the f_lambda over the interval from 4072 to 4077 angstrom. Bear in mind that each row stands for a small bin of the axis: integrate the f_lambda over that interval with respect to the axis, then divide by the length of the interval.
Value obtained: 1.87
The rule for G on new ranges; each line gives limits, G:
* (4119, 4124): 1.71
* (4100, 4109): 1.79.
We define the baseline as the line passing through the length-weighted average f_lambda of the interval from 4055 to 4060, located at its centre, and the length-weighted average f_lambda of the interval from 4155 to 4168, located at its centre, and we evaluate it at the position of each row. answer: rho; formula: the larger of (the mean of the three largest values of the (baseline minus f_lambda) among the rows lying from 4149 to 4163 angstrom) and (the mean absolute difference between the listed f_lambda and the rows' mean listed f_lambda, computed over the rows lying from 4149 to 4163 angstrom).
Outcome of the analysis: 0.08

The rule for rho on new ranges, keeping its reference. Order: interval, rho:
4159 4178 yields 0.21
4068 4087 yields 0.10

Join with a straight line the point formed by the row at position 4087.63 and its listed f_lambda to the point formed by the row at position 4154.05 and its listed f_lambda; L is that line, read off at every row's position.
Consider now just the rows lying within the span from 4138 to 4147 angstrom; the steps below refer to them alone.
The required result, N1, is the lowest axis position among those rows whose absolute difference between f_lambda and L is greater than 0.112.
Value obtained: 4140.68 angstrom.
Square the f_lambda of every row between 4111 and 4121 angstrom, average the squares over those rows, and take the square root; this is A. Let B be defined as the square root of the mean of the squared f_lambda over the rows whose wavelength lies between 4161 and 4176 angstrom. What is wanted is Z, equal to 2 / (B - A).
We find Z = -17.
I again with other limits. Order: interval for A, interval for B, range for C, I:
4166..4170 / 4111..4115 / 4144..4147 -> 1.56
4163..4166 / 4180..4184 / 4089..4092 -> 1.86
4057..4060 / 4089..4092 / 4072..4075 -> 1.88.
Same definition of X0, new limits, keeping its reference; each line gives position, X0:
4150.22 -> -0.03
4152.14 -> 0.10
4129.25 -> -0.15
